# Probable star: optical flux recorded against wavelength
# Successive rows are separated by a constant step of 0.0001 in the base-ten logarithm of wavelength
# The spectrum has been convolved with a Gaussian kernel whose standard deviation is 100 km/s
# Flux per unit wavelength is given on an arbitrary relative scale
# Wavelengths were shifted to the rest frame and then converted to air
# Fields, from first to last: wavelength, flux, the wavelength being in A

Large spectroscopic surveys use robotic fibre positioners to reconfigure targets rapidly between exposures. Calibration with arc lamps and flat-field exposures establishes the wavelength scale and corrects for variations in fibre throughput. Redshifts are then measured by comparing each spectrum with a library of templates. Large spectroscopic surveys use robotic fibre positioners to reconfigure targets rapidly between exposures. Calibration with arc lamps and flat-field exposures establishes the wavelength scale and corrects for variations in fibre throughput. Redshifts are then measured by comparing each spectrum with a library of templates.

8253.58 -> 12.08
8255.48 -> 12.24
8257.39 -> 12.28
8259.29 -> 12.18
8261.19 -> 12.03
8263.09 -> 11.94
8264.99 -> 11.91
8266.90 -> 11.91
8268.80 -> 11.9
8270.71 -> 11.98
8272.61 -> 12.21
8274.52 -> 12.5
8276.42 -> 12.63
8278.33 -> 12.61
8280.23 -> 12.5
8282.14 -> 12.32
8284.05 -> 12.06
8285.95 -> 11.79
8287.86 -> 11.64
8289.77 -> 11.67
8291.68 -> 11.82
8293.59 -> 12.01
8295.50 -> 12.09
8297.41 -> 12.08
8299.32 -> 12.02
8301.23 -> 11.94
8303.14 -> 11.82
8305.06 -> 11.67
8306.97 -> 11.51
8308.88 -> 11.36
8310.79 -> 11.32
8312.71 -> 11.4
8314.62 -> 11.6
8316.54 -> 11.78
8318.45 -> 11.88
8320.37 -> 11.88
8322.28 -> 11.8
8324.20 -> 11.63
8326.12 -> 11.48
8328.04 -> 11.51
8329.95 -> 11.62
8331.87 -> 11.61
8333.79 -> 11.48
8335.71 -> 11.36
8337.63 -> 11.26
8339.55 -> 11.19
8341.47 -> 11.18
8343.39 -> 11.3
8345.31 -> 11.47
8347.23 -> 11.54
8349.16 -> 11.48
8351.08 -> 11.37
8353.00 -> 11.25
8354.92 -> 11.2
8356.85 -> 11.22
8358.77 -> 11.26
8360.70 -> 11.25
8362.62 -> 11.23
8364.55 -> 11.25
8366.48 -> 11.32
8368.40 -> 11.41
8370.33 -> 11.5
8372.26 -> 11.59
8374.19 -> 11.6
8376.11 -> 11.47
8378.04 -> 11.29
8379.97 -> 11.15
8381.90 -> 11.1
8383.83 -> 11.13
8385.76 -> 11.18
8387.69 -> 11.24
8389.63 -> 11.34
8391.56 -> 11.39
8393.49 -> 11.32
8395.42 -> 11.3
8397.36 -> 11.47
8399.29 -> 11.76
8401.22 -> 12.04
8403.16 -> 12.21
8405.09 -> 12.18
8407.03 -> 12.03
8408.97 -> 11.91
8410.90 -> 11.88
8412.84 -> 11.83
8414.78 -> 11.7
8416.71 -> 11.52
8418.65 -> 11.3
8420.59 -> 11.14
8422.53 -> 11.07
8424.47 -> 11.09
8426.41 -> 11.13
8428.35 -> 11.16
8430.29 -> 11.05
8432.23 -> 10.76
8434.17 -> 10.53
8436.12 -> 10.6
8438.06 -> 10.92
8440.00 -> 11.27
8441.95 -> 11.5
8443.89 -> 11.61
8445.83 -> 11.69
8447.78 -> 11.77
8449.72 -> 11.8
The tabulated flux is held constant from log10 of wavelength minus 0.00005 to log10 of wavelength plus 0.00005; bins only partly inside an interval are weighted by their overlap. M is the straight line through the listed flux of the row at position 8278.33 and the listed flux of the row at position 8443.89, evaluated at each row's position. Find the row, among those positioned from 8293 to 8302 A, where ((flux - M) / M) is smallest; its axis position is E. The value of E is 8301.23 A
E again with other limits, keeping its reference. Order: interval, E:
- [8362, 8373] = 8362.62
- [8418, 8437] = 8434.17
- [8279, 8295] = 8287.86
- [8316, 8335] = 8326.12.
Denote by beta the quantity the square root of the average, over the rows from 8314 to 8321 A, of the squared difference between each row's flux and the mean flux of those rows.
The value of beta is 0.114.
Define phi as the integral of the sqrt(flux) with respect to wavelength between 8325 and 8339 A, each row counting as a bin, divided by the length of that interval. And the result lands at 3.39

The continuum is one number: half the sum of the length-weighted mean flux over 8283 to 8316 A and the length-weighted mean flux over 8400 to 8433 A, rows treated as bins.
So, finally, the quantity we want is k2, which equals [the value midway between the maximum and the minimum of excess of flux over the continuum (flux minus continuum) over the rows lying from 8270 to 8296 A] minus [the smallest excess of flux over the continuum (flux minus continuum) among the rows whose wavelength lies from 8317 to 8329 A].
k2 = 0.7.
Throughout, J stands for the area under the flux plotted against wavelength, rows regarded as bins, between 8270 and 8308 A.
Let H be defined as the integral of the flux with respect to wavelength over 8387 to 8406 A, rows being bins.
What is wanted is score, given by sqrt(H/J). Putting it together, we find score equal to 0.7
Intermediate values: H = 221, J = 458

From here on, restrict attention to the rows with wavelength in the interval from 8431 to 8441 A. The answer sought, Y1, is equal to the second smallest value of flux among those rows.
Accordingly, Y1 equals 10.6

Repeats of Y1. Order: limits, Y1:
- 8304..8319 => 11.36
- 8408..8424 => 11.14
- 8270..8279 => 12.21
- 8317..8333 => 11.51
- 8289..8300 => 11.82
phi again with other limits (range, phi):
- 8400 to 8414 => 3.46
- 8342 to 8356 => 3.37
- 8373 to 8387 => 3.36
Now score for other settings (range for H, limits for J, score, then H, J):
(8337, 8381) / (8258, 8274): 1.6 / 499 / 192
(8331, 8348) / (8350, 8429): 0.5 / 193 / 903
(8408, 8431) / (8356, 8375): 1.1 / 262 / 216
